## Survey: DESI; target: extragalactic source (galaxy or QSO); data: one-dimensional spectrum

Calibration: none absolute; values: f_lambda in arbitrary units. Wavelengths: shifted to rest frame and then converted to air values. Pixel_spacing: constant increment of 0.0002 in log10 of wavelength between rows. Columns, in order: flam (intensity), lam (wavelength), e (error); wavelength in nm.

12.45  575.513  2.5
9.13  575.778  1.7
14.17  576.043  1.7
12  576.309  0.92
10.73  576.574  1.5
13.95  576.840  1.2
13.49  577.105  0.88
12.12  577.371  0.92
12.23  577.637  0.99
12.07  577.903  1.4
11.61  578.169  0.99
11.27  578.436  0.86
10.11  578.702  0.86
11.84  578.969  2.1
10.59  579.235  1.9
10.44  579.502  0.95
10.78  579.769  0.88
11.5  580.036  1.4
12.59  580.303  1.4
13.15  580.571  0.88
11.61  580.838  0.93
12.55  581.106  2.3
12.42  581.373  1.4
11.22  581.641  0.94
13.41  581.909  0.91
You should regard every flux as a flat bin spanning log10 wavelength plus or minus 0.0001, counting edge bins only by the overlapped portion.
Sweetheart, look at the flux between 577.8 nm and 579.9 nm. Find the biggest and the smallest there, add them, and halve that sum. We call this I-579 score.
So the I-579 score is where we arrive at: 11.1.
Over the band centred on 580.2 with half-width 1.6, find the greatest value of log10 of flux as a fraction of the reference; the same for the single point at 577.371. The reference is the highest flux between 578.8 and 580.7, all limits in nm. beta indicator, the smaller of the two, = -0.035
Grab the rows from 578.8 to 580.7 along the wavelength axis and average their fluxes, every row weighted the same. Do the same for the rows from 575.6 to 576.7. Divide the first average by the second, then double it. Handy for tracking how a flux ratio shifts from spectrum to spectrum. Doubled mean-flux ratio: 2.0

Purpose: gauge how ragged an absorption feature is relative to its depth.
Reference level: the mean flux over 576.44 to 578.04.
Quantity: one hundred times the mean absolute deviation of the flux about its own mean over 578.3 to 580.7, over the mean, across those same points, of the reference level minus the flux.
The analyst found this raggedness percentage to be 75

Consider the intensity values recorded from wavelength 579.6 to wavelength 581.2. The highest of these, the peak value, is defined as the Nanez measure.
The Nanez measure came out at 13.15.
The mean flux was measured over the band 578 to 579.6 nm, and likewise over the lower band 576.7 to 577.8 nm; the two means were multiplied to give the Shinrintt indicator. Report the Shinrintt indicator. 142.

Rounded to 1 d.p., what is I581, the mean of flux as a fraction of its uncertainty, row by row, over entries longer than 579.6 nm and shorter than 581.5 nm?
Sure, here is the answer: 10.2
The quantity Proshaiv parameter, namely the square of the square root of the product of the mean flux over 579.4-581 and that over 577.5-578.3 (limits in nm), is 140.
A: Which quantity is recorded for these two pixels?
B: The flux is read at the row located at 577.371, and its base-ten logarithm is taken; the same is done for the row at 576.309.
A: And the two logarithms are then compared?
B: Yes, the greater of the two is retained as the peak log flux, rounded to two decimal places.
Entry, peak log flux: 1.08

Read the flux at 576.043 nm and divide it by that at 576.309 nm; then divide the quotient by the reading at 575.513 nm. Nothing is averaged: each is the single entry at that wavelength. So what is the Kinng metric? 0.095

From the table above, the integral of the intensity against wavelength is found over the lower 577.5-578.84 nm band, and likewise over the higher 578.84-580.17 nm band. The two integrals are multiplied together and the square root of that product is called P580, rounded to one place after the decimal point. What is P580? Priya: 15.0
